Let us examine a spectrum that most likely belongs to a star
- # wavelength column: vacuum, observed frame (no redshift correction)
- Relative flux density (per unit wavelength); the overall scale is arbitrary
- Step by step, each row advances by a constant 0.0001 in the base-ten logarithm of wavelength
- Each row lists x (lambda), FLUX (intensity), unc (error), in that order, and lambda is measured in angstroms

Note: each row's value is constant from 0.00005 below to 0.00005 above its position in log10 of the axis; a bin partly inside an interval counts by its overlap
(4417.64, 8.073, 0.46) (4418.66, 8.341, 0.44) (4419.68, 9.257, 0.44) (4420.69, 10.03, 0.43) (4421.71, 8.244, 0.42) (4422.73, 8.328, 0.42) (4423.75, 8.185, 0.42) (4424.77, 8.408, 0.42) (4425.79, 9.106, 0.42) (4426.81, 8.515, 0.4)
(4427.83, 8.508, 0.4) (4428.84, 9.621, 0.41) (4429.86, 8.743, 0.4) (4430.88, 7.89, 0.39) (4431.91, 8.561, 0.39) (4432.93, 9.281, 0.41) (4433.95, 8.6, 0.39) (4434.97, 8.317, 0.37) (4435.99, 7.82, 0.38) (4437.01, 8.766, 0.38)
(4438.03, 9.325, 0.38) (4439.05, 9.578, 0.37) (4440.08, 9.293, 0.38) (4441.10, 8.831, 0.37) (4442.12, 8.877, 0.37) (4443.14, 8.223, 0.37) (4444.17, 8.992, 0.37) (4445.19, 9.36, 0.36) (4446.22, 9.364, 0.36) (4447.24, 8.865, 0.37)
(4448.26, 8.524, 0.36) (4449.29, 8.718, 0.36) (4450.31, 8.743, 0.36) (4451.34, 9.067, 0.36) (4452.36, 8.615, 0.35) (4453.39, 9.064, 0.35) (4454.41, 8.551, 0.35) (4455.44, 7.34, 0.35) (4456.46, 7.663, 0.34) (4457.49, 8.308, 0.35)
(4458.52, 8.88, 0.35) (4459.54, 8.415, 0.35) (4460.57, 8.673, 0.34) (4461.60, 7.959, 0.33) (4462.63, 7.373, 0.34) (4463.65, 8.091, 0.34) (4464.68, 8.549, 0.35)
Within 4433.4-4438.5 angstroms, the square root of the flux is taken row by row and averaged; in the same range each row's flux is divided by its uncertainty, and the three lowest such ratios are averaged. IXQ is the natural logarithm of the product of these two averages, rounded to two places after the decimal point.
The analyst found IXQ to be 4.15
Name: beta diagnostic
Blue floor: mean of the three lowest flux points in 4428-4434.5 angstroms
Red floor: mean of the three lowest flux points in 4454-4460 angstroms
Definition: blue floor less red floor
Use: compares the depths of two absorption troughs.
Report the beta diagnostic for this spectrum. 0.6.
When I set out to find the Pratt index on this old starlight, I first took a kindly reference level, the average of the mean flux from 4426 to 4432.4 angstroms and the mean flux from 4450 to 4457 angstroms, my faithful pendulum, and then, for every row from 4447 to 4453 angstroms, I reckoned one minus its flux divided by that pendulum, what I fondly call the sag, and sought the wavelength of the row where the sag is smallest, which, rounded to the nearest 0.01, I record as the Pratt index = 4451.34 angstroms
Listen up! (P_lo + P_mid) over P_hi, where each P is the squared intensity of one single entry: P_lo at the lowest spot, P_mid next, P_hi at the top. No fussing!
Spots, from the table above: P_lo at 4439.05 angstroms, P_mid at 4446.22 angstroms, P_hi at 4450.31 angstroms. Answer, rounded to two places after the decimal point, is 2.35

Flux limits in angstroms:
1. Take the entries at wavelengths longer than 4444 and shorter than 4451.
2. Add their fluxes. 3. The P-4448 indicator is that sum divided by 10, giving 6.26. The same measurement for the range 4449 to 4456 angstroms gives 6.01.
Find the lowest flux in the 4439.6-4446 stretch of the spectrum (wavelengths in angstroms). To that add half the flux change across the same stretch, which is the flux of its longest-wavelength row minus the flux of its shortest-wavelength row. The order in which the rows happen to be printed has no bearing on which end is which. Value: 8.26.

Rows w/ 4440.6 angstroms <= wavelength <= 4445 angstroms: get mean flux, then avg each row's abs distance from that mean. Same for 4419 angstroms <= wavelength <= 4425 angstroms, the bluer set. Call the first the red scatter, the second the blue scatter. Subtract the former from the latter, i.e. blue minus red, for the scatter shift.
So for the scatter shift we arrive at 0.35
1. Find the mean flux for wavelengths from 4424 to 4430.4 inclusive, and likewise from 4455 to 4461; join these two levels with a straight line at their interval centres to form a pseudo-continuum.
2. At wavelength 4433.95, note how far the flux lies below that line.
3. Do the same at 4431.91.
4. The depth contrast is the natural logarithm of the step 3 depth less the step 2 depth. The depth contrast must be -3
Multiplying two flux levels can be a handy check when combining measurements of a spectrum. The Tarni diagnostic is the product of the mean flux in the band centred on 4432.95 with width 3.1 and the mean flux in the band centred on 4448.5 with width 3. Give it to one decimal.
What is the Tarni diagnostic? 76.7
